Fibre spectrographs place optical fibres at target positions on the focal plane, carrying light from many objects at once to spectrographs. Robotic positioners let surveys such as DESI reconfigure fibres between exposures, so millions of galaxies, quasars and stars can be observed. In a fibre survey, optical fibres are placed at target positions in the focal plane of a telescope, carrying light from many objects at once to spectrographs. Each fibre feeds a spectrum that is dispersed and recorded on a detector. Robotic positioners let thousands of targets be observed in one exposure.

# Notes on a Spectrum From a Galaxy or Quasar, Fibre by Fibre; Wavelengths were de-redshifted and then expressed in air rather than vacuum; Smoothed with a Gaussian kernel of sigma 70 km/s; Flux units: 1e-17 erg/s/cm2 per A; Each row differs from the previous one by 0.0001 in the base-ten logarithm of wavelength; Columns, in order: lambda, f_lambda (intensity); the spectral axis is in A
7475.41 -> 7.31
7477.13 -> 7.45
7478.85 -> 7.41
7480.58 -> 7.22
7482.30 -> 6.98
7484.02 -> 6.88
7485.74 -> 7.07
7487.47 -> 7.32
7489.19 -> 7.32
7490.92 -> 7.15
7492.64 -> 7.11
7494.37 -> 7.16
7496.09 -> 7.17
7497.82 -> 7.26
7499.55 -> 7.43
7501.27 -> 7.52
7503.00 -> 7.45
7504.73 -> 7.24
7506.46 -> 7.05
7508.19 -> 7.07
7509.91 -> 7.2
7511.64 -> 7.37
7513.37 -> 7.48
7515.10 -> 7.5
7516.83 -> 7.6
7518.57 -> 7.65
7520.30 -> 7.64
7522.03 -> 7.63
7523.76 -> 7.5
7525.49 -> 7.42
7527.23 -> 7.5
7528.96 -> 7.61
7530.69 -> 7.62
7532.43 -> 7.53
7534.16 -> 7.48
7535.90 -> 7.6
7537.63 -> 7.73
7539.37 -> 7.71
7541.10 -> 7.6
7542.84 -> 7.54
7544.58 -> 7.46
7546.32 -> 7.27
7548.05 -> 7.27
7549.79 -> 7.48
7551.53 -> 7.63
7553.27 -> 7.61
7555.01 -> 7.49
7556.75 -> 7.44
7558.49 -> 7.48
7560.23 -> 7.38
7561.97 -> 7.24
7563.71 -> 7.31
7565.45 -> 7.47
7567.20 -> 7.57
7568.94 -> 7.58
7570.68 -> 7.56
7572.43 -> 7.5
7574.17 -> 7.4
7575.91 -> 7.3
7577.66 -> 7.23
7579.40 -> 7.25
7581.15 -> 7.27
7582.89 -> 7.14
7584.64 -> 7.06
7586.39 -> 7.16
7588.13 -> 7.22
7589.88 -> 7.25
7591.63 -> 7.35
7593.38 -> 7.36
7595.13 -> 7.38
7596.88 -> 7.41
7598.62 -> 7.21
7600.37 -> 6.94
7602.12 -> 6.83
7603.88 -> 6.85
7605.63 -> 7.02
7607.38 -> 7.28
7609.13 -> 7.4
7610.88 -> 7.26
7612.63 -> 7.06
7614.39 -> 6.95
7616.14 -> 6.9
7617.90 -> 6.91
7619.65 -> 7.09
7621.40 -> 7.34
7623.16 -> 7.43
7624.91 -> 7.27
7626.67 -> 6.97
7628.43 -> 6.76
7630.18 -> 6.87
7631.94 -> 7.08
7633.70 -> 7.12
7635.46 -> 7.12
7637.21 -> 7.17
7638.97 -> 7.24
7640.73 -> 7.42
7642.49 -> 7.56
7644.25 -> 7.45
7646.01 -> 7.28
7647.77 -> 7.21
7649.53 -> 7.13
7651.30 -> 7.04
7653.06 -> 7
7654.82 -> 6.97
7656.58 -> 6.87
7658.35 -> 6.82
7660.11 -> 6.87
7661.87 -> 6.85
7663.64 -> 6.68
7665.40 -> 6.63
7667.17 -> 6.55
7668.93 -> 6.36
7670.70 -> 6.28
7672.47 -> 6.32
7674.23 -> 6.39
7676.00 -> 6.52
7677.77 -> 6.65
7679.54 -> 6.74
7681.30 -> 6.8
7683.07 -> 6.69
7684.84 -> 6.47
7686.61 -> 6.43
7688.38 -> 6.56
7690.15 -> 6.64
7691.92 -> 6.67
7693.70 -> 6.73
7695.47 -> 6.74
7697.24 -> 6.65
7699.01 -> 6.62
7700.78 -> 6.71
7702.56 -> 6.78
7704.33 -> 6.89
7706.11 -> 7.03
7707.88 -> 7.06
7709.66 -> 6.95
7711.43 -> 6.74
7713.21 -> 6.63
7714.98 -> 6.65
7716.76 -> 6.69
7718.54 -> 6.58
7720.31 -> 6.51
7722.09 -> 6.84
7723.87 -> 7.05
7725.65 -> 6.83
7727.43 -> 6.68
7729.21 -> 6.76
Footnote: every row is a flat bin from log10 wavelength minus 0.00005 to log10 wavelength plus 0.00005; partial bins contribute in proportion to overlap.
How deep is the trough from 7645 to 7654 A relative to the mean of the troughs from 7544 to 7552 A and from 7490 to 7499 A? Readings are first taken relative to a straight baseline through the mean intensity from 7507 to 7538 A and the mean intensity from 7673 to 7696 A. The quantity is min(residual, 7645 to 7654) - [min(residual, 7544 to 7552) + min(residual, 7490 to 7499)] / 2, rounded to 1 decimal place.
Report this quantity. 0.5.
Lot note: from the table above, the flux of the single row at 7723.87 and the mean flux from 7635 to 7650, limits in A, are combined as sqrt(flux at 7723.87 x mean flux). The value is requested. 7.17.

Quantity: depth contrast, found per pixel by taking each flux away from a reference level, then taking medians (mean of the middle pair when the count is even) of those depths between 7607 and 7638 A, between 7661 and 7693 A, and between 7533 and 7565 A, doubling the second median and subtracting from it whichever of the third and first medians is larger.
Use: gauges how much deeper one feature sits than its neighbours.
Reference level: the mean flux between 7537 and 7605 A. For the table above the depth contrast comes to 1.27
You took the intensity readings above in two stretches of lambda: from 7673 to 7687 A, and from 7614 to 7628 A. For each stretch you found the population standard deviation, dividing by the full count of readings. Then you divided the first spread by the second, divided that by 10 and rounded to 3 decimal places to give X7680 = 0.073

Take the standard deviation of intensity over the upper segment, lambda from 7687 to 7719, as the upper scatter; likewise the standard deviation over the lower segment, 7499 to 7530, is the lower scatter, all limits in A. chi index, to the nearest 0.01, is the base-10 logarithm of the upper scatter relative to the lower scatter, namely -0.10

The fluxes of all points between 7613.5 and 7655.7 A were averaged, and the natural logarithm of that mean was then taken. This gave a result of 1.97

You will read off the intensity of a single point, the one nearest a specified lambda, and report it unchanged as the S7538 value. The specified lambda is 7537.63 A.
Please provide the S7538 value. 7.73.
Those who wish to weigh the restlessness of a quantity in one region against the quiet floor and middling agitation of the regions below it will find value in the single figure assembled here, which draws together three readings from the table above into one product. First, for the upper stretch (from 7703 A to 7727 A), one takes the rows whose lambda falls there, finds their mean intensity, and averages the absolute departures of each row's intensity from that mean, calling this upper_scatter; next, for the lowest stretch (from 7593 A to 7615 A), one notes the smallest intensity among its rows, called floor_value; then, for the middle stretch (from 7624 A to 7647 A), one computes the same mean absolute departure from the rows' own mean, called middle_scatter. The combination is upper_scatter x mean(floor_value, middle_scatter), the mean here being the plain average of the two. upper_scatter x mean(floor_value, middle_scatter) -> 0.55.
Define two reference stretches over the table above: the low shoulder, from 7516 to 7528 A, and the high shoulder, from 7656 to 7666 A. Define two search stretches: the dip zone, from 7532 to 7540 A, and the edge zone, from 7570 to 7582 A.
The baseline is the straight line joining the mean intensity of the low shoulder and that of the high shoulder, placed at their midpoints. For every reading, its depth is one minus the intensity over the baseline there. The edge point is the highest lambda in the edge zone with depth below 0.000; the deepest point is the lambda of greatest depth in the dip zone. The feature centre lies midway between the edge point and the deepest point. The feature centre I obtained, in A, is 7557.7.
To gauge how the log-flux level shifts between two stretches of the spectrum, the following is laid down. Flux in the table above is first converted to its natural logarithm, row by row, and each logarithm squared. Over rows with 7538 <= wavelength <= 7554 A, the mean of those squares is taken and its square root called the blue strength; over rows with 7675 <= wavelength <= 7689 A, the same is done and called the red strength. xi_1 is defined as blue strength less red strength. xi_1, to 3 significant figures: 0.128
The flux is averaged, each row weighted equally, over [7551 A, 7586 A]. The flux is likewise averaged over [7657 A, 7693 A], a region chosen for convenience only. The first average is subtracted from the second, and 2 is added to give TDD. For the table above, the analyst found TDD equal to 1.2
